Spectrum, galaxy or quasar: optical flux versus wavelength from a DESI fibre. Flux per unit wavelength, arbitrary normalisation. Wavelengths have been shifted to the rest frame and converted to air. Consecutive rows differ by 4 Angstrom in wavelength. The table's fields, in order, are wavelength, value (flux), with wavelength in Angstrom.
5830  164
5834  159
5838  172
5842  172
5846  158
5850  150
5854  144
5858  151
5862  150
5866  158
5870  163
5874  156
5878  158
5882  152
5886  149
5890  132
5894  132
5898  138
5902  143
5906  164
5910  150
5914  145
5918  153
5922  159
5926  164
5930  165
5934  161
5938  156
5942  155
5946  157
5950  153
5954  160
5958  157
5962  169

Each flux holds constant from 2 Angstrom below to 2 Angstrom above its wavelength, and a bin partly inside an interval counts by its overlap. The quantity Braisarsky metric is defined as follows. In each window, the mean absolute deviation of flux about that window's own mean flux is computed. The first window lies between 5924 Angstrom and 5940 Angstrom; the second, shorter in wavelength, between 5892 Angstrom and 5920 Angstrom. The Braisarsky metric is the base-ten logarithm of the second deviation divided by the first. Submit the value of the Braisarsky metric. 0.4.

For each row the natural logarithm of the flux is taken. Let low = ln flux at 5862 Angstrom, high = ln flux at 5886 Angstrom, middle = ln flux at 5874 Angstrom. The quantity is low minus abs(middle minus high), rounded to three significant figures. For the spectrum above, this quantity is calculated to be 4.96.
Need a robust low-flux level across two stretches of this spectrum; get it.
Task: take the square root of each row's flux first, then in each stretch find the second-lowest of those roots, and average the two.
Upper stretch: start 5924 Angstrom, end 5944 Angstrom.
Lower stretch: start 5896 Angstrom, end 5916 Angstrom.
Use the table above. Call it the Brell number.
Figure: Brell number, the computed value 12.2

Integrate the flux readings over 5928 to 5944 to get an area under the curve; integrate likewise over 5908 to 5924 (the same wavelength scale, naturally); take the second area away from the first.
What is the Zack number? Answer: 120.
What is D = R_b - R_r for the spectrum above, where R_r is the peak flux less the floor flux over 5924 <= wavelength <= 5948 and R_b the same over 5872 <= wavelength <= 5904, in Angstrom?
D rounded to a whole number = 16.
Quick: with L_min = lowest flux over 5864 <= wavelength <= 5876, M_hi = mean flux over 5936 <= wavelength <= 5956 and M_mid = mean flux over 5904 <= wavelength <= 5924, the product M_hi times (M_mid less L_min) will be -281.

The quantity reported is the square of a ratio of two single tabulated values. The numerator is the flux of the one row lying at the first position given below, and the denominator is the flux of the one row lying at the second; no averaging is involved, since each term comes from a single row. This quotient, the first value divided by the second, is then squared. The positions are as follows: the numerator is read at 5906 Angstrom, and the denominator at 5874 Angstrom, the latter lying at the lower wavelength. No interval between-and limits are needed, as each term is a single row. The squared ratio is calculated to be 1.11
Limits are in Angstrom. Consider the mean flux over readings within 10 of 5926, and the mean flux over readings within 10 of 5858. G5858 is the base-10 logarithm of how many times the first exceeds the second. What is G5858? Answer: 0.027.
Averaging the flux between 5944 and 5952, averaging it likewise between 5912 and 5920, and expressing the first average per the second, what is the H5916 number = 1.04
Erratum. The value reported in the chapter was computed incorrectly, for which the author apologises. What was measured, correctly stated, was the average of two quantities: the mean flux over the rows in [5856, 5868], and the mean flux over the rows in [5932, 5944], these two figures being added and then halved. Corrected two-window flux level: 155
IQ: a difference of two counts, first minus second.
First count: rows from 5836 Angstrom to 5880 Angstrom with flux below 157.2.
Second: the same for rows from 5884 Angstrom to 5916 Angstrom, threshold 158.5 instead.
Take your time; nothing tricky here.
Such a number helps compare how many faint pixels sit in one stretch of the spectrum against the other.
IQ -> -2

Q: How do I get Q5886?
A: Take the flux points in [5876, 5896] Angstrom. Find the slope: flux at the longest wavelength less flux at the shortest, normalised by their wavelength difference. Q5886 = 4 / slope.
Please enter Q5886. -2.5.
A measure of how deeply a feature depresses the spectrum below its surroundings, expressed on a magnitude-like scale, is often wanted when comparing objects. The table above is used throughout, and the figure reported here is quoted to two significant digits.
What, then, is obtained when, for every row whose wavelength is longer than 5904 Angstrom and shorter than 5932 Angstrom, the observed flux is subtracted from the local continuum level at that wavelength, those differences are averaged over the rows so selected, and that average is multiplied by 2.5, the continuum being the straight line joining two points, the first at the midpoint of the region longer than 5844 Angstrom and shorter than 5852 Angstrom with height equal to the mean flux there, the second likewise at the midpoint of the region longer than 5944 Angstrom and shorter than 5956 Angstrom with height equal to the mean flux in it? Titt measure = -3.3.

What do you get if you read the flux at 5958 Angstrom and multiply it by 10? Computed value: 1570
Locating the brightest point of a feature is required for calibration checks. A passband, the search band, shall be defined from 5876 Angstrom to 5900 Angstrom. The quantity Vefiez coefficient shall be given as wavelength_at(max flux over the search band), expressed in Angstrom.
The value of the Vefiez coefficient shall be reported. 5878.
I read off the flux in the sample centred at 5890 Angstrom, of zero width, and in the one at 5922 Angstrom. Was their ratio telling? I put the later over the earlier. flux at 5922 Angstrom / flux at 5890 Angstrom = 1.20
